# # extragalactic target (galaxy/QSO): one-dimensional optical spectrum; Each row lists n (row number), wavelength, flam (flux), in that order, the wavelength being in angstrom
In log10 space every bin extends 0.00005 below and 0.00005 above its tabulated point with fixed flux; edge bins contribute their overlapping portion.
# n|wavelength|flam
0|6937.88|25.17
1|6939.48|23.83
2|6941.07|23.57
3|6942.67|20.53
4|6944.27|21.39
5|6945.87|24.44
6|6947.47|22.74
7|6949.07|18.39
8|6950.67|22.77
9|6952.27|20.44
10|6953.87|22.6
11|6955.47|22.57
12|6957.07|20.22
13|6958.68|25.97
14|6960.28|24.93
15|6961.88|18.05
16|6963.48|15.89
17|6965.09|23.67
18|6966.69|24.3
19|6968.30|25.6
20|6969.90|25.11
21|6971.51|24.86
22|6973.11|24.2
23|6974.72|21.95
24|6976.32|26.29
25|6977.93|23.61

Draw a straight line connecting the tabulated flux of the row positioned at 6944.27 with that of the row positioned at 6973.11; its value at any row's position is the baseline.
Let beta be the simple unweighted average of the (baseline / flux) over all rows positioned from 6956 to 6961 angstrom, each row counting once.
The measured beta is 0.97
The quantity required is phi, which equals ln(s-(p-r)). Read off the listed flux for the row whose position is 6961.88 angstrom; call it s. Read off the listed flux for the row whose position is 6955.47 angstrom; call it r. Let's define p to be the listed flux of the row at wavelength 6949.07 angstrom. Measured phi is 3.10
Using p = 18.39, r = 22.57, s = 18.05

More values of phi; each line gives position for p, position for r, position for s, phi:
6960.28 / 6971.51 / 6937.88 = 3.22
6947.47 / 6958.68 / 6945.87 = 3.32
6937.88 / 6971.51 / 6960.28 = 3.20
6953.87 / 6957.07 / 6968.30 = 3.15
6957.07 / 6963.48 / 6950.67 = 2.91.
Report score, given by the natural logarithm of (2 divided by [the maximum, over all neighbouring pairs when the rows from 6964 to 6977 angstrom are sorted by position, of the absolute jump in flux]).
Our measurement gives -0.8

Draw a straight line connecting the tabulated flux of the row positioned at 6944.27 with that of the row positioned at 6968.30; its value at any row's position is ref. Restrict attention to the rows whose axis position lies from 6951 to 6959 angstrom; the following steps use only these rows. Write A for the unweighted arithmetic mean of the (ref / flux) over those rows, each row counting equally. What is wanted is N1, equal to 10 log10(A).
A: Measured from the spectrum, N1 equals 0.2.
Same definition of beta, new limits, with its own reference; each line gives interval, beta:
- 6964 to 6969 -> 0.96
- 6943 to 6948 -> 0.95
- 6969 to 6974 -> 0.97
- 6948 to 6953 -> 1.08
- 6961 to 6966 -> 1.24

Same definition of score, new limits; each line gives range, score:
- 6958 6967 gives -1.4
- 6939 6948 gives -0.4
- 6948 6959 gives -1.1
